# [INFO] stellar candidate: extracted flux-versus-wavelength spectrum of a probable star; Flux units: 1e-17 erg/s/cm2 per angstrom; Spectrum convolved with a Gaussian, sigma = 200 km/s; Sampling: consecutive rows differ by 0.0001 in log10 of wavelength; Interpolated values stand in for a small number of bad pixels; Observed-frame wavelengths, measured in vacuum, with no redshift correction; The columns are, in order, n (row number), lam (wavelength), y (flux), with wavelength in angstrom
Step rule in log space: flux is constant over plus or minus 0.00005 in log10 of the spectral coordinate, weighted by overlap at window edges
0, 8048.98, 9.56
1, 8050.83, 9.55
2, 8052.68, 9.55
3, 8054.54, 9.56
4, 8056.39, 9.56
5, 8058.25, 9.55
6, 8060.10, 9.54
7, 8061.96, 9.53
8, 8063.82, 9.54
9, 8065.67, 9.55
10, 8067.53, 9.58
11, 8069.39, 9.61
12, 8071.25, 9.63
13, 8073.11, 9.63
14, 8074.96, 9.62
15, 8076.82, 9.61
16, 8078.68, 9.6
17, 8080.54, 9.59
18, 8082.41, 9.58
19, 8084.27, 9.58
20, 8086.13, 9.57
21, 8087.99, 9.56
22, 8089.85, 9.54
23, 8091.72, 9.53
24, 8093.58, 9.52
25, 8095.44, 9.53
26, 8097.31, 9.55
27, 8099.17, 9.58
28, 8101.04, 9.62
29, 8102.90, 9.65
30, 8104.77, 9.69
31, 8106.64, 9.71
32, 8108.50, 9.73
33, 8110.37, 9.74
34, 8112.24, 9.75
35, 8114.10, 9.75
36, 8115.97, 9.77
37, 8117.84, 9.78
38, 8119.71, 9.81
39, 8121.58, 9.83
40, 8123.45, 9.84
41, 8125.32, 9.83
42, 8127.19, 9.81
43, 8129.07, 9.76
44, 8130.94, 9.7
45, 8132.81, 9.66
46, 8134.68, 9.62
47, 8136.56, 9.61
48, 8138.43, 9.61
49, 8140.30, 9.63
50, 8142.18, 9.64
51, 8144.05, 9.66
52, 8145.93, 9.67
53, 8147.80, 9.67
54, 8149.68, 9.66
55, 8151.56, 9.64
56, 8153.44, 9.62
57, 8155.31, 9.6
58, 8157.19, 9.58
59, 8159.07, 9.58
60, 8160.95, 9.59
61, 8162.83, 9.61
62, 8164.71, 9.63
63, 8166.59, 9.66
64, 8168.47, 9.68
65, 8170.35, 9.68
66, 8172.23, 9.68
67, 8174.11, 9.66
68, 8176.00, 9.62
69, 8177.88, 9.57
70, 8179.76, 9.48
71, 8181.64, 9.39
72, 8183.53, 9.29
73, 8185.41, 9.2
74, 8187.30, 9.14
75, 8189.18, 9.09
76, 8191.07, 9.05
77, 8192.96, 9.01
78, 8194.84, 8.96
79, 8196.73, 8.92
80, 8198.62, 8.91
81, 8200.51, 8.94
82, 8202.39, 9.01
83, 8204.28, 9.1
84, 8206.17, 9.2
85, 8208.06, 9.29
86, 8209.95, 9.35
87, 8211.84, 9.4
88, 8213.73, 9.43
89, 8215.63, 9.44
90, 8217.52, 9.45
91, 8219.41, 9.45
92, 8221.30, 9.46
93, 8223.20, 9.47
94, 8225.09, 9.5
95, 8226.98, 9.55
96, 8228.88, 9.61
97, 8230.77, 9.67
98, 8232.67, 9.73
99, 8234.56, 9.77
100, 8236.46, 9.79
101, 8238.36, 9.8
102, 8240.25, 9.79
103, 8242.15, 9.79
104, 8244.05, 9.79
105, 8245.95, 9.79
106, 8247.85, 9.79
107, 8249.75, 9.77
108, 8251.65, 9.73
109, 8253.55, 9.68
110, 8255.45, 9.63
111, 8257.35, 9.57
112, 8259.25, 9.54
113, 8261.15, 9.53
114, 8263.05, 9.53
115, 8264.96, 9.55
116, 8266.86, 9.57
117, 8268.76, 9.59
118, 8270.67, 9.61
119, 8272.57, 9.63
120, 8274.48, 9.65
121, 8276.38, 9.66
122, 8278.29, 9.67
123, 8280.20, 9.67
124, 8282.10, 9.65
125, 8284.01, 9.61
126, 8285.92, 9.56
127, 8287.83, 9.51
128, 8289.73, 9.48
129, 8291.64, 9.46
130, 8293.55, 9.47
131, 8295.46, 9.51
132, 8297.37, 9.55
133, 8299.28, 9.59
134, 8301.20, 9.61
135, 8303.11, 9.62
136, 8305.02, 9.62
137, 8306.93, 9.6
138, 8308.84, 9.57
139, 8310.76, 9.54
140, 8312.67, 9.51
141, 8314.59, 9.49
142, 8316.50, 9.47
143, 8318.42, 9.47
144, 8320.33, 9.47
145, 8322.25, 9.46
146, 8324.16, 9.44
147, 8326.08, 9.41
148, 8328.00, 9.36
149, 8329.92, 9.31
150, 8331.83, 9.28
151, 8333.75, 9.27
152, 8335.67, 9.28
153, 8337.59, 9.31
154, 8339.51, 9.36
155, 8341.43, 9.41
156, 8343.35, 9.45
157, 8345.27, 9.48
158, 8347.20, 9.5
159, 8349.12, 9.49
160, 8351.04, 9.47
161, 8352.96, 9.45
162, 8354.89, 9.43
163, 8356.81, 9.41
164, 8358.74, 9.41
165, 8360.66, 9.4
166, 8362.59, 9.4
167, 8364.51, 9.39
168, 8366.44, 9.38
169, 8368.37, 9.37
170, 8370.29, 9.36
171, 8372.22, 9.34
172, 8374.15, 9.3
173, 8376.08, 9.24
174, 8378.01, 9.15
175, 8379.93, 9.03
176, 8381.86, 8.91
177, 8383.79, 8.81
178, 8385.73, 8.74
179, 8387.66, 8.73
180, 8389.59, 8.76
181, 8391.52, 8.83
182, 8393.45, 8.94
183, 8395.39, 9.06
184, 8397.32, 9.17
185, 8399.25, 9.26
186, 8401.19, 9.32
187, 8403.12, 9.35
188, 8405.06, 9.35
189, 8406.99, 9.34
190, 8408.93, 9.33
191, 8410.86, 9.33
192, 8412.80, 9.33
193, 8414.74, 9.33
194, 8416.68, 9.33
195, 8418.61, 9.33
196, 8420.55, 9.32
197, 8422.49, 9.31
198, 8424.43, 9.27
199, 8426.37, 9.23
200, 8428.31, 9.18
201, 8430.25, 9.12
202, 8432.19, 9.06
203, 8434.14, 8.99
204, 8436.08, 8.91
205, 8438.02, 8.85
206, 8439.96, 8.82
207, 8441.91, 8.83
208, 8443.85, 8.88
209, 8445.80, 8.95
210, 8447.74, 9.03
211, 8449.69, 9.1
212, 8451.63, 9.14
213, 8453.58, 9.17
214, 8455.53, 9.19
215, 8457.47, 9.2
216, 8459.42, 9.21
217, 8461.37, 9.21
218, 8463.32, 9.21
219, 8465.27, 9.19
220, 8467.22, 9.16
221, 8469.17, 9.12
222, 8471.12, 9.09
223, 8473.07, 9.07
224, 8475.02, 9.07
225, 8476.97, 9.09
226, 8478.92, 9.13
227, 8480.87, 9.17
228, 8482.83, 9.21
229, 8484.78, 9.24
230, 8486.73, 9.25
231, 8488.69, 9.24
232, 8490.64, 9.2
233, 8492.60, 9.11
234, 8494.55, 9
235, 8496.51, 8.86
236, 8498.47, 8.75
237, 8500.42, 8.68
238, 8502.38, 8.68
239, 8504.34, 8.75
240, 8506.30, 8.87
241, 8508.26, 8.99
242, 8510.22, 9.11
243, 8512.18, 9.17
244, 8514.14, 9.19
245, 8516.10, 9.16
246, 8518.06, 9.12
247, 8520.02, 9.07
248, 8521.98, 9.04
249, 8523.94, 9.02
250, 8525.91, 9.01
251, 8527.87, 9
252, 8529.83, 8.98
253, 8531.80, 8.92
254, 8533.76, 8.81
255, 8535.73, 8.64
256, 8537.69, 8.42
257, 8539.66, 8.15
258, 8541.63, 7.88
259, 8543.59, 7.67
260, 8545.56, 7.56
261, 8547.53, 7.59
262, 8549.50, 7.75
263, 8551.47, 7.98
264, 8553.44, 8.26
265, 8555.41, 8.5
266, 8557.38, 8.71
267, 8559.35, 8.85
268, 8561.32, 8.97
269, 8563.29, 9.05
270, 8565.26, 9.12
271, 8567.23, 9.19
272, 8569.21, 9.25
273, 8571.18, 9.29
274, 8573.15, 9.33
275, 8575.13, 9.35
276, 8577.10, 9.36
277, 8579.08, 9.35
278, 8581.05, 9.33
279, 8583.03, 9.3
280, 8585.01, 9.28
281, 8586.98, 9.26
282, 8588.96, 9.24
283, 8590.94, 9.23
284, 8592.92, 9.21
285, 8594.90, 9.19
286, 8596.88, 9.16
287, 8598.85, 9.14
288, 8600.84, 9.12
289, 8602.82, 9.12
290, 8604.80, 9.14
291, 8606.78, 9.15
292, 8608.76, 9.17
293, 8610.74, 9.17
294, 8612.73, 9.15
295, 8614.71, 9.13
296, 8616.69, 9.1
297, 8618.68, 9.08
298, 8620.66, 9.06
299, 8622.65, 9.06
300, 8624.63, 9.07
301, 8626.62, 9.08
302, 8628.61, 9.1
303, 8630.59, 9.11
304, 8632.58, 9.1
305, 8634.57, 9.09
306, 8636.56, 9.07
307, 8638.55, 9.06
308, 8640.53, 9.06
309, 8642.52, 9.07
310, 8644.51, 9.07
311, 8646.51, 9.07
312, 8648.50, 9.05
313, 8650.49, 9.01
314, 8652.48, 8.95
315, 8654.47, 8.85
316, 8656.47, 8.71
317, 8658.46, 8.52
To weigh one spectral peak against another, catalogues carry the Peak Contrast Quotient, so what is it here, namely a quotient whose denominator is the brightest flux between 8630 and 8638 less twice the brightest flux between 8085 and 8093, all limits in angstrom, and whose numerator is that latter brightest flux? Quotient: -0.95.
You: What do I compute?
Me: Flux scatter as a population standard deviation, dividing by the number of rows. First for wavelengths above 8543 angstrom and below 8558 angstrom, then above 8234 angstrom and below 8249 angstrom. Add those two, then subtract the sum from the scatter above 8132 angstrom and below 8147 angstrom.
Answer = -0.40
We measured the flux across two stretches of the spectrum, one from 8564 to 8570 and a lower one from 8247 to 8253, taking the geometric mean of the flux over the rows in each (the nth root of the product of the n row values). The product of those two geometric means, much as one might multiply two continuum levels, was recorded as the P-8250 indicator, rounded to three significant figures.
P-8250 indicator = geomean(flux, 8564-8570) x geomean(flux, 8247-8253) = 89.7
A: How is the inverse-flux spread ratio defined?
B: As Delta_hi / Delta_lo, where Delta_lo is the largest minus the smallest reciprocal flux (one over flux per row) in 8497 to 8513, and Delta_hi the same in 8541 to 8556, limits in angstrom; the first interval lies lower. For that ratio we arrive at 2.4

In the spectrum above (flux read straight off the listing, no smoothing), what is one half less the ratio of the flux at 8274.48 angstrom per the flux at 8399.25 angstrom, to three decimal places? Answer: -0.542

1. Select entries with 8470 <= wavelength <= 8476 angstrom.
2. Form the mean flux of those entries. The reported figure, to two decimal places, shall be 9.08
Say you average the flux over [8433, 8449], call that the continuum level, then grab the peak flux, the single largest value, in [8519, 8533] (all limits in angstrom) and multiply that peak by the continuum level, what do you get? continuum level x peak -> 81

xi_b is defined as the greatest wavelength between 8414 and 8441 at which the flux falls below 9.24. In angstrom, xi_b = 8439.96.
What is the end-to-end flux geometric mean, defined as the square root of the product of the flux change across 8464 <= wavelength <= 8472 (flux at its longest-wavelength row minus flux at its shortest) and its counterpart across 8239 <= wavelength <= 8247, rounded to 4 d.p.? 0.0000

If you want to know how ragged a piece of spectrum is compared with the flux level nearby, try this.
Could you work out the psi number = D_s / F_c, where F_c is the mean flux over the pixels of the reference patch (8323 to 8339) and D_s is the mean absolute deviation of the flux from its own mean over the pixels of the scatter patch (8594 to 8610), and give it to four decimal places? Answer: 0.0020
